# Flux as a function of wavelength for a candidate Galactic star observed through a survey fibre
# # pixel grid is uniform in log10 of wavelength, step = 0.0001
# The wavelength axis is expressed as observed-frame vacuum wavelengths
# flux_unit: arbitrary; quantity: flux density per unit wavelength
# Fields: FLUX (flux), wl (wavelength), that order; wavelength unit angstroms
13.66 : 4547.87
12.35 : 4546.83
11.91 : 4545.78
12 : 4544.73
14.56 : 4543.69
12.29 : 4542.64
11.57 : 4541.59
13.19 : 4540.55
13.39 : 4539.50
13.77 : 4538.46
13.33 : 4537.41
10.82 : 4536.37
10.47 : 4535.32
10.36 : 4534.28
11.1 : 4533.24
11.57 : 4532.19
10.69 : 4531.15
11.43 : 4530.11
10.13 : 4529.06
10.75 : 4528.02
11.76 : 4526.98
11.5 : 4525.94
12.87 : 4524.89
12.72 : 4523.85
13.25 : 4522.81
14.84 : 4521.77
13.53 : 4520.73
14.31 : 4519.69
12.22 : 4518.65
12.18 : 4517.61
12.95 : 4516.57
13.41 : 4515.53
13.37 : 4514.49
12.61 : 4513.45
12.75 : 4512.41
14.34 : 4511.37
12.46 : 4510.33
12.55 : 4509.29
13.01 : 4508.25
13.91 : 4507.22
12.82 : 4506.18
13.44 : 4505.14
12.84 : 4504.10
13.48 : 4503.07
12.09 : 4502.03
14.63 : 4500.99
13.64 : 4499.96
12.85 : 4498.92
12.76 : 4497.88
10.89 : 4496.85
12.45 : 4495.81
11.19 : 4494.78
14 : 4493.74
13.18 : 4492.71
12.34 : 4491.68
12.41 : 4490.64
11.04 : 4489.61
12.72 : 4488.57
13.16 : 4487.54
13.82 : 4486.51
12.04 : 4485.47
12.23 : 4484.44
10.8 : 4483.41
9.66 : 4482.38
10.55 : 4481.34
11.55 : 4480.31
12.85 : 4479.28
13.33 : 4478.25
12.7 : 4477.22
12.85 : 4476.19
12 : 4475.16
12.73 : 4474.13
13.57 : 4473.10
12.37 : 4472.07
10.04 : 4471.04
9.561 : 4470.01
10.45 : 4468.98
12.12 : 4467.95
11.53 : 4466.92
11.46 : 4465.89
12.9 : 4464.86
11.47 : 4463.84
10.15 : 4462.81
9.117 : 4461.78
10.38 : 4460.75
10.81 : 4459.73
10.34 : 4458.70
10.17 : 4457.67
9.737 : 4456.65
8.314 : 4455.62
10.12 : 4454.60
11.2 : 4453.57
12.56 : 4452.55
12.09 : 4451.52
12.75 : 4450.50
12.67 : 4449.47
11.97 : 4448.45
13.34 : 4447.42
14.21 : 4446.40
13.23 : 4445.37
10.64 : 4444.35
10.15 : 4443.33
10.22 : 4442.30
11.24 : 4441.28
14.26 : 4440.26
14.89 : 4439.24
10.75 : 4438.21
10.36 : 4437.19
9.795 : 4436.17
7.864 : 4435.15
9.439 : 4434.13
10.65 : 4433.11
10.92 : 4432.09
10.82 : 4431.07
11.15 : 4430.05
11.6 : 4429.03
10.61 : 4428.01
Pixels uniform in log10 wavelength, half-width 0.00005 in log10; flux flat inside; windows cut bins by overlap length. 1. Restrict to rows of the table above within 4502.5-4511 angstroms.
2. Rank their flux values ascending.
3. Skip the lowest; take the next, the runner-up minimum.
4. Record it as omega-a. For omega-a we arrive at 12.55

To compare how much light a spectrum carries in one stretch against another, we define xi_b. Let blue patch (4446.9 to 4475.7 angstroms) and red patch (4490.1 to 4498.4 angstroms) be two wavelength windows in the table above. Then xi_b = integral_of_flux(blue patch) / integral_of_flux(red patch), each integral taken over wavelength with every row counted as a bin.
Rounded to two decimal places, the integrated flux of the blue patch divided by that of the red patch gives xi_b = 3.16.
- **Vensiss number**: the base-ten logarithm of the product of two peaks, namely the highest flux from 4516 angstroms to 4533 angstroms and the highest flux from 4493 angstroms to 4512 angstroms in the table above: 2.34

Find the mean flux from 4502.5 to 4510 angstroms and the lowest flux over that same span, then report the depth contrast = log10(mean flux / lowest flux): 0.020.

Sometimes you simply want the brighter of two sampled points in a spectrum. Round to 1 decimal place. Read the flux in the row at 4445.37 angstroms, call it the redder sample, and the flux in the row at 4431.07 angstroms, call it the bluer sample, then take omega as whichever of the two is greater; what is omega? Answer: 13.2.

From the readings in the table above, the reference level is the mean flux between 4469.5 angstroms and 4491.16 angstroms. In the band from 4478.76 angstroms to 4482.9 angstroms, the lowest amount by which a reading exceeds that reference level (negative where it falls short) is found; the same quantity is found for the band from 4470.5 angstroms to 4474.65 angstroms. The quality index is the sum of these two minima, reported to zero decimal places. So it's -4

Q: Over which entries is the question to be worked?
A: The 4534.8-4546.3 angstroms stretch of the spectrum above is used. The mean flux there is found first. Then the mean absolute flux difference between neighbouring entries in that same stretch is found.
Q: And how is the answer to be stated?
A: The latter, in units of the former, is 0.089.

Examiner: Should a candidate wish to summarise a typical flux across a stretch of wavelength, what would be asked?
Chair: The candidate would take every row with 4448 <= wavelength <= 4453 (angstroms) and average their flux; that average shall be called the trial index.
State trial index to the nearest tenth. 12.4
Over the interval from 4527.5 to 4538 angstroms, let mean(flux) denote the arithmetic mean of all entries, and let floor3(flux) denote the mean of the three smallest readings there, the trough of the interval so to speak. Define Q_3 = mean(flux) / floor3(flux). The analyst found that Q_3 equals 1.07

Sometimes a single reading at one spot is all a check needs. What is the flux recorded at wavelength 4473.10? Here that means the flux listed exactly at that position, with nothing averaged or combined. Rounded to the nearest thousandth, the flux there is 13.570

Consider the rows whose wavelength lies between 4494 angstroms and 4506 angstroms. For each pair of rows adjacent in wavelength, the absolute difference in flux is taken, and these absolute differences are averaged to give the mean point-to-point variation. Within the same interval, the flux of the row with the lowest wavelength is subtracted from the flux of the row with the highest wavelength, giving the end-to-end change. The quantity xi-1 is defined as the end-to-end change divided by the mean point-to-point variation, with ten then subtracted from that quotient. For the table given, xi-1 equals -8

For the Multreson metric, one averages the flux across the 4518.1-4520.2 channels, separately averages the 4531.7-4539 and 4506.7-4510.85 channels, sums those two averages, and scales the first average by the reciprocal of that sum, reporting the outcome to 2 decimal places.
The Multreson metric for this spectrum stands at 0.54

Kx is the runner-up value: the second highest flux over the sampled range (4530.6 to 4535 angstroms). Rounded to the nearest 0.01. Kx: 11.10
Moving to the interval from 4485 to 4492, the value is 13.16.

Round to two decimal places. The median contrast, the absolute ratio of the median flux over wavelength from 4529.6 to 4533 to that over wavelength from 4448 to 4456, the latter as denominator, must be 0.95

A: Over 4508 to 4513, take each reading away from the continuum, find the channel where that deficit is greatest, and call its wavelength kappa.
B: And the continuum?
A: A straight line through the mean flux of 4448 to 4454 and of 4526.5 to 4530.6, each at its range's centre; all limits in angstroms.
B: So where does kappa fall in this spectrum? 4510.33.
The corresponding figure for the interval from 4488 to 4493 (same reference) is 4489.61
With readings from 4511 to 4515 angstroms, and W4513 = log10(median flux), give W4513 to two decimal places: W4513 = 1.12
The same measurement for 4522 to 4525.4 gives 1.11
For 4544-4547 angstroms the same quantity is 1.08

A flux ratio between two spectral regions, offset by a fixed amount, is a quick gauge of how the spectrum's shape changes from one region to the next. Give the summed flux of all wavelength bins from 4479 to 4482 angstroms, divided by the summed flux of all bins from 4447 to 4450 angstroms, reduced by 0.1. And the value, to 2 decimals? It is 0.82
